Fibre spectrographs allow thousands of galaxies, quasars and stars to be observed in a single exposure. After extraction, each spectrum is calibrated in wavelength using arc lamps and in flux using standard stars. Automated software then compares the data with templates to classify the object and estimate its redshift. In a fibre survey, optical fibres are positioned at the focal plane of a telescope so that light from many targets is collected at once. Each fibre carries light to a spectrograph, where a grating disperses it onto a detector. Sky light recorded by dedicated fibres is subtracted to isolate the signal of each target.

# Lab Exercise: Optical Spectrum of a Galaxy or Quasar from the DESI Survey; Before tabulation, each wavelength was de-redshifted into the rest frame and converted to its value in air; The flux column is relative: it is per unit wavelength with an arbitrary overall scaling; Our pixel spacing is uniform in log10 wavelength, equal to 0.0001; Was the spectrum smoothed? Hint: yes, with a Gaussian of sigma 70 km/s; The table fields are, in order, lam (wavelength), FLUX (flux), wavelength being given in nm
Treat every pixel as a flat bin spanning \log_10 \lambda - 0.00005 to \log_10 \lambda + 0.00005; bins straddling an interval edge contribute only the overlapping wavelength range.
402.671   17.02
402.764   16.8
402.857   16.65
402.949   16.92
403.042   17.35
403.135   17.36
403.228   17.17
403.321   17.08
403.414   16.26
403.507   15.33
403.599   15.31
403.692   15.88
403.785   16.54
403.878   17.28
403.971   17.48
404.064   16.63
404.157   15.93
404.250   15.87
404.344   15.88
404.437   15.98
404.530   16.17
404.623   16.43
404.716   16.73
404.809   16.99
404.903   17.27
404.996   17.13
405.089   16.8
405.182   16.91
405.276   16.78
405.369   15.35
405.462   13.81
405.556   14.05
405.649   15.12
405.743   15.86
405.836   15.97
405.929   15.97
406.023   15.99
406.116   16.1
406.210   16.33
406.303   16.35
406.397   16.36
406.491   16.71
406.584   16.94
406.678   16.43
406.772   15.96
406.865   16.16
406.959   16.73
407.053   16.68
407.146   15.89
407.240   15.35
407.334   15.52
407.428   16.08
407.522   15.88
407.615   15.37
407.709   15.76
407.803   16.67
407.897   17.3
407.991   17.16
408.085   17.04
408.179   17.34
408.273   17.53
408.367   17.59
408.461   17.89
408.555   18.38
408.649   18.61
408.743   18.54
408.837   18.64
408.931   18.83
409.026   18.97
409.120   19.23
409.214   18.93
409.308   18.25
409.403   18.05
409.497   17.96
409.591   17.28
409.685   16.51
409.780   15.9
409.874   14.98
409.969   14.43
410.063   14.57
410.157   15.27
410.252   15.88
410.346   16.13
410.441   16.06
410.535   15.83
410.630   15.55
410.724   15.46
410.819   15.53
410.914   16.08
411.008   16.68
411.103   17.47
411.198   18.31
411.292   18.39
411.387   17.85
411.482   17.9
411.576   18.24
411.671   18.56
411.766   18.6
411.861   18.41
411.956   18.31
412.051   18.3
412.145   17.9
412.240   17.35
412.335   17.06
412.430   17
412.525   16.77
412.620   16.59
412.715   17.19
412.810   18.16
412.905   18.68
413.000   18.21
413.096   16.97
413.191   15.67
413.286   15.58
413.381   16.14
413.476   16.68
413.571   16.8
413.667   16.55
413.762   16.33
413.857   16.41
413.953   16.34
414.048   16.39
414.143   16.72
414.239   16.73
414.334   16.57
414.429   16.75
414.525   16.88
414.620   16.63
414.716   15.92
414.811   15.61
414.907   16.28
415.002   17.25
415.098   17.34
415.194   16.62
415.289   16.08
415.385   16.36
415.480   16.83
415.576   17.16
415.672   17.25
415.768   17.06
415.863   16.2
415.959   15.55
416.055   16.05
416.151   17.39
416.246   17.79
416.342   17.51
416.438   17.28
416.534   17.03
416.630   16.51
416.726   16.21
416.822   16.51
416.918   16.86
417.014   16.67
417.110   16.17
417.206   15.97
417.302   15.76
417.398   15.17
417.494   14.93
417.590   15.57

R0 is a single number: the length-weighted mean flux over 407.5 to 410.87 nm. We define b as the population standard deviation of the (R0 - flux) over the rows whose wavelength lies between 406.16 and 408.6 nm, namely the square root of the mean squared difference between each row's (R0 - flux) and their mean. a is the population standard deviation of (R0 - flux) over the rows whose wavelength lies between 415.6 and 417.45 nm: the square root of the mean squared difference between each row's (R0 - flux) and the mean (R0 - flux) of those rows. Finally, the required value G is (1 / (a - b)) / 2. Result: -7.0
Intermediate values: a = 0.70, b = 0.77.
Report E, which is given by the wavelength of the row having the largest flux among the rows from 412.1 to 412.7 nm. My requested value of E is 412.145 nm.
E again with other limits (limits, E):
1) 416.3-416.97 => 416.342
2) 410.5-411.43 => 411.292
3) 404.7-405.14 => 404.903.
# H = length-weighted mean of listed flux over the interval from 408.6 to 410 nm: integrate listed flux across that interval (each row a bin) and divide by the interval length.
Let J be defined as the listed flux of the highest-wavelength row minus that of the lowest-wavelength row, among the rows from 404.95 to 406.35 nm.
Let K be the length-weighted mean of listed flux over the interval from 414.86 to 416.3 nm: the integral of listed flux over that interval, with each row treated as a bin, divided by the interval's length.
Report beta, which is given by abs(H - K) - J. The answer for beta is 1.7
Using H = 17.7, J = -1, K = 16.8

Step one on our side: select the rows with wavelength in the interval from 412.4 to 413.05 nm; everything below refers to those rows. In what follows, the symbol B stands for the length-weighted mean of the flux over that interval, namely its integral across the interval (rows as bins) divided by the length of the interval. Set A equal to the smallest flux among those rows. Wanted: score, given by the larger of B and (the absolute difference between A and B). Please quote 17.5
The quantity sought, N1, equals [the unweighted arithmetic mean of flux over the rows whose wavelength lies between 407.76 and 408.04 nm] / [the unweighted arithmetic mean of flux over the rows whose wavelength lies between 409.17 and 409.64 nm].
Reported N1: 0.942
